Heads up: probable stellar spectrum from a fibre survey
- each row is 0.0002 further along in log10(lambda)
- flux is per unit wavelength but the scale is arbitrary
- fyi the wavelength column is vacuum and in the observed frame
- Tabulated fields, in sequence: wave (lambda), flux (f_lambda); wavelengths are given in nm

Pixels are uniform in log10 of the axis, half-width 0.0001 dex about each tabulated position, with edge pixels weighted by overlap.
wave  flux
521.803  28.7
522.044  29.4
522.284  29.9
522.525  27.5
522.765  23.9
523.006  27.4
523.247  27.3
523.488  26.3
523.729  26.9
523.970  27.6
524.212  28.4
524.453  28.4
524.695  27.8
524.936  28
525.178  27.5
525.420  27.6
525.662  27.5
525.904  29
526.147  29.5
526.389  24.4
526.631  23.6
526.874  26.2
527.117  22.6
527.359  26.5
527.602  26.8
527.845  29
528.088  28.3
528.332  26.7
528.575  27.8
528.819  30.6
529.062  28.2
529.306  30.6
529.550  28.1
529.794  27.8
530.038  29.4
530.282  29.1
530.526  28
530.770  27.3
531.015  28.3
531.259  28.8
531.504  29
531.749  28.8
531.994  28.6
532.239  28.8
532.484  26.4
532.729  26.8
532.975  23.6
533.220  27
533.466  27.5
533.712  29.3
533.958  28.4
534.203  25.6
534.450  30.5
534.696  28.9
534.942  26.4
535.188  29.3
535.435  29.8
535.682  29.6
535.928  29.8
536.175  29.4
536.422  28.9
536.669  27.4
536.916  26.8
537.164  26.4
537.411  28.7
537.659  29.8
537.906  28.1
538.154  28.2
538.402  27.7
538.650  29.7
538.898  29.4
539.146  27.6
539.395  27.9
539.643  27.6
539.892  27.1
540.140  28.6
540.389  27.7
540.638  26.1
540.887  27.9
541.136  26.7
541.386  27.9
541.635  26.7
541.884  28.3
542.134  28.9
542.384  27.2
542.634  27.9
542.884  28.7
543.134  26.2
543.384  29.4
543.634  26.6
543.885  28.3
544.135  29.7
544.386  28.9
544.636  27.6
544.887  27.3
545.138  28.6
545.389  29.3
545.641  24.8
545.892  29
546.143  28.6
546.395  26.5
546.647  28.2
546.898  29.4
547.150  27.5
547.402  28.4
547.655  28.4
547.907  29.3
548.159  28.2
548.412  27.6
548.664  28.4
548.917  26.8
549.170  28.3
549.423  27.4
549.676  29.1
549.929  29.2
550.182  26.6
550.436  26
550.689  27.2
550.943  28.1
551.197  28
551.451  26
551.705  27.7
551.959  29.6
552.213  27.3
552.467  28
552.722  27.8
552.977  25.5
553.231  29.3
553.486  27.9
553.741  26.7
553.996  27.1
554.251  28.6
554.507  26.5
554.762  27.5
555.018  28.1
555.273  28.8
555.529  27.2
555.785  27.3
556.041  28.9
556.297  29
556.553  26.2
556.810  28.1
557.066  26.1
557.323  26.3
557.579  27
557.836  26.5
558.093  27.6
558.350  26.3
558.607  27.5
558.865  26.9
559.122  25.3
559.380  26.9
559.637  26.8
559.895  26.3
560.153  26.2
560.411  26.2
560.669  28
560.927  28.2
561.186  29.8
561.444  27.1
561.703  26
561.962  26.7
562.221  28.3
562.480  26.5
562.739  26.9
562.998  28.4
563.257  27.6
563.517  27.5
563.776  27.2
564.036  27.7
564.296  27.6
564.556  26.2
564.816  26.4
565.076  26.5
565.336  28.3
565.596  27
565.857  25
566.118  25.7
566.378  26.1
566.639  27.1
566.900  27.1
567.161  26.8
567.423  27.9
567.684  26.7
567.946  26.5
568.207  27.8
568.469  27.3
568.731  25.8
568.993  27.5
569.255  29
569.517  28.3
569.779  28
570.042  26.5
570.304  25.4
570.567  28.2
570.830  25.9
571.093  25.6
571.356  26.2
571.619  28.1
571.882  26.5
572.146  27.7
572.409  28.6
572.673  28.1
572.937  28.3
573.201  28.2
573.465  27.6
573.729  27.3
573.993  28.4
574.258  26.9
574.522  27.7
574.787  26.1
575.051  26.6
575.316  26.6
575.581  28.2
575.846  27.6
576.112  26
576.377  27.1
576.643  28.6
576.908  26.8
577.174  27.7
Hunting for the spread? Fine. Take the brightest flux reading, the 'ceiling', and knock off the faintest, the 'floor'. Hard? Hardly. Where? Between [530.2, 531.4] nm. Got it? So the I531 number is 1.8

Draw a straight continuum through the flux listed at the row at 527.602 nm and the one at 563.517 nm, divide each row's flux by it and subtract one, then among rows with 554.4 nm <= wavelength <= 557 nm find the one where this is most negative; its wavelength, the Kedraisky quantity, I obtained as 556.553 nm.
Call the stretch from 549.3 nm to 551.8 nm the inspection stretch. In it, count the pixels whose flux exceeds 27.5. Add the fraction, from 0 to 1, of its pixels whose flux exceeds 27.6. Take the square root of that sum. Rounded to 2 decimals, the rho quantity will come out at 2.35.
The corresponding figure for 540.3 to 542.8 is 2.57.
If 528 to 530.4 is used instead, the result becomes 3.15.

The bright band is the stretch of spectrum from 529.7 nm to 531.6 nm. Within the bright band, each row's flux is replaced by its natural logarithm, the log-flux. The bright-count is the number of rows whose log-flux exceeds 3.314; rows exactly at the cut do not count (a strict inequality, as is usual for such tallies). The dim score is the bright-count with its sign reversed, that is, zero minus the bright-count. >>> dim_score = -7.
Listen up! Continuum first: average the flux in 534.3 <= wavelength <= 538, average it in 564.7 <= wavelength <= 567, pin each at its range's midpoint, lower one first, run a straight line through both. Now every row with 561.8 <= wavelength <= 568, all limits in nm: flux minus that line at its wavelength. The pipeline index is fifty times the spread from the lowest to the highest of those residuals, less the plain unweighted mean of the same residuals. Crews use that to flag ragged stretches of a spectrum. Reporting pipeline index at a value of 163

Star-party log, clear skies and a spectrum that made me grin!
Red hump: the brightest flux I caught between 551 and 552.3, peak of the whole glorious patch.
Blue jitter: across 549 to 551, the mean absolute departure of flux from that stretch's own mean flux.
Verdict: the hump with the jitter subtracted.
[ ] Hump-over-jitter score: 28.7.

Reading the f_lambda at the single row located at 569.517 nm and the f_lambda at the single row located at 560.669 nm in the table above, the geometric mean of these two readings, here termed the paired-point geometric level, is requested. 28.1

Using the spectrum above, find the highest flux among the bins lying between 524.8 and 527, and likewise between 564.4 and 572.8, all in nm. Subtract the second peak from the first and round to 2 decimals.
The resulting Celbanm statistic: 0.50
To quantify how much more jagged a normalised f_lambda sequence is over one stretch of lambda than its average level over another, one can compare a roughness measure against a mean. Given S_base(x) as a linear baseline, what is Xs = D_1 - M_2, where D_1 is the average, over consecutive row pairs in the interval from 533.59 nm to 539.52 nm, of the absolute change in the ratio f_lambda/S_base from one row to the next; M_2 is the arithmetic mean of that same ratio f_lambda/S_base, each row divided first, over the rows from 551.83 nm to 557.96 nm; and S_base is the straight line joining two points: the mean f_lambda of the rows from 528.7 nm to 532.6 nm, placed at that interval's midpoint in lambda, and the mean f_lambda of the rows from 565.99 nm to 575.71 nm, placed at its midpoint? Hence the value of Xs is -0.947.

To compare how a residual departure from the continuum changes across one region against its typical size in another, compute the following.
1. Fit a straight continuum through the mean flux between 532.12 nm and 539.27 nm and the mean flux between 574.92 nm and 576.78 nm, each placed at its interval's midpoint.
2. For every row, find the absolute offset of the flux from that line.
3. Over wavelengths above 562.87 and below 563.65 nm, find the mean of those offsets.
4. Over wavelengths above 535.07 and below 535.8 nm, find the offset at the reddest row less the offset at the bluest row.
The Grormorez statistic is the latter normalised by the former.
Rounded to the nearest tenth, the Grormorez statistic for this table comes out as 1.0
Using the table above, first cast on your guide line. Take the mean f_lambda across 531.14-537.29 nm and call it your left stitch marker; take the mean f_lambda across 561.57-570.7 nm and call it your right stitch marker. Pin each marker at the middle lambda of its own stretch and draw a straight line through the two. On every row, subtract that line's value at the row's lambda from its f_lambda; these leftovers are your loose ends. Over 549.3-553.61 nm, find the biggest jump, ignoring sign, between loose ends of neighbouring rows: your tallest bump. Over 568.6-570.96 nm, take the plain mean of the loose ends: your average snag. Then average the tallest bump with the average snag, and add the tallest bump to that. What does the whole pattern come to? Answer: 5.8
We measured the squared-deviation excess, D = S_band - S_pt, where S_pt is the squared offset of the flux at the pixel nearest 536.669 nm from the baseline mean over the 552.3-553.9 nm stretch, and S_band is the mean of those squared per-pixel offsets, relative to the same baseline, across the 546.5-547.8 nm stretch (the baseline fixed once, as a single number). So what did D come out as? 1.1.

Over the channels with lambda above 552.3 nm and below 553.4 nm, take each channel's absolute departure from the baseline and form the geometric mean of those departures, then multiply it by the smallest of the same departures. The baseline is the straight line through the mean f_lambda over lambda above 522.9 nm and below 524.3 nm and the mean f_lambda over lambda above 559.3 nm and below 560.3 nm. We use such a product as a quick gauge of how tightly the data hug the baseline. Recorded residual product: 1.6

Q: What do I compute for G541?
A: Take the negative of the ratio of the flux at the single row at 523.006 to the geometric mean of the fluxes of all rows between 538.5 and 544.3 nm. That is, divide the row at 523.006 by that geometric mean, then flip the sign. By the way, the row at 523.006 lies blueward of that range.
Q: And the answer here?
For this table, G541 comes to -0.98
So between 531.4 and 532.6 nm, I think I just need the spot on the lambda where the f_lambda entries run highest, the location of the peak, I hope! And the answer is 531.504 nm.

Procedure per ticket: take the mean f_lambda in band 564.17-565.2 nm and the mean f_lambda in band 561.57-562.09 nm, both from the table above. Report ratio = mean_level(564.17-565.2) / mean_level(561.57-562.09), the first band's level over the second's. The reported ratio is 1.01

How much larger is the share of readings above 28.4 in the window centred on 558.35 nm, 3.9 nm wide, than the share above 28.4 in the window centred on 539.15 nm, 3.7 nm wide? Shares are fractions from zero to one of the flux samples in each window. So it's -0.33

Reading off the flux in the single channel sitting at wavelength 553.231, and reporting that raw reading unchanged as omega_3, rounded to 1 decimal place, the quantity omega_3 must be 29.3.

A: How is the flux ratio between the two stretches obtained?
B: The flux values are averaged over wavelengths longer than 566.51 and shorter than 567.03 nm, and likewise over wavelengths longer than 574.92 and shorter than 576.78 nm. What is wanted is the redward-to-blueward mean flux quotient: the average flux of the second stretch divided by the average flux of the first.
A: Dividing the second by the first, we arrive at 1.01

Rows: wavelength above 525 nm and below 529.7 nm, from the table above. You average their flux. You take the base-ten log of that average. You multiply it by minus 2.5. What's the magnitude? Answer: -3.59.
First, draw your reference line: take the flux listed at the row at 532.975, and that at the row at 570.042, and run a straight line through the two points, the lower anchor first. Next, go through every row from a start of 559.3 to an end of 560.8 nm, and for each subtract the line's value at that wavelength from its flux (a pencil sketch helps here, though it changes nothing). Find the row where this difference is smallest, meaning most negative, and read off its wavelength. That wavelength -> 560.411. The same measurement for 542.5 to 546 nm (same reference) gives 545.641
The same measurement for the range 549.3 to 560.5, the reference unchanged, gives 559.122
